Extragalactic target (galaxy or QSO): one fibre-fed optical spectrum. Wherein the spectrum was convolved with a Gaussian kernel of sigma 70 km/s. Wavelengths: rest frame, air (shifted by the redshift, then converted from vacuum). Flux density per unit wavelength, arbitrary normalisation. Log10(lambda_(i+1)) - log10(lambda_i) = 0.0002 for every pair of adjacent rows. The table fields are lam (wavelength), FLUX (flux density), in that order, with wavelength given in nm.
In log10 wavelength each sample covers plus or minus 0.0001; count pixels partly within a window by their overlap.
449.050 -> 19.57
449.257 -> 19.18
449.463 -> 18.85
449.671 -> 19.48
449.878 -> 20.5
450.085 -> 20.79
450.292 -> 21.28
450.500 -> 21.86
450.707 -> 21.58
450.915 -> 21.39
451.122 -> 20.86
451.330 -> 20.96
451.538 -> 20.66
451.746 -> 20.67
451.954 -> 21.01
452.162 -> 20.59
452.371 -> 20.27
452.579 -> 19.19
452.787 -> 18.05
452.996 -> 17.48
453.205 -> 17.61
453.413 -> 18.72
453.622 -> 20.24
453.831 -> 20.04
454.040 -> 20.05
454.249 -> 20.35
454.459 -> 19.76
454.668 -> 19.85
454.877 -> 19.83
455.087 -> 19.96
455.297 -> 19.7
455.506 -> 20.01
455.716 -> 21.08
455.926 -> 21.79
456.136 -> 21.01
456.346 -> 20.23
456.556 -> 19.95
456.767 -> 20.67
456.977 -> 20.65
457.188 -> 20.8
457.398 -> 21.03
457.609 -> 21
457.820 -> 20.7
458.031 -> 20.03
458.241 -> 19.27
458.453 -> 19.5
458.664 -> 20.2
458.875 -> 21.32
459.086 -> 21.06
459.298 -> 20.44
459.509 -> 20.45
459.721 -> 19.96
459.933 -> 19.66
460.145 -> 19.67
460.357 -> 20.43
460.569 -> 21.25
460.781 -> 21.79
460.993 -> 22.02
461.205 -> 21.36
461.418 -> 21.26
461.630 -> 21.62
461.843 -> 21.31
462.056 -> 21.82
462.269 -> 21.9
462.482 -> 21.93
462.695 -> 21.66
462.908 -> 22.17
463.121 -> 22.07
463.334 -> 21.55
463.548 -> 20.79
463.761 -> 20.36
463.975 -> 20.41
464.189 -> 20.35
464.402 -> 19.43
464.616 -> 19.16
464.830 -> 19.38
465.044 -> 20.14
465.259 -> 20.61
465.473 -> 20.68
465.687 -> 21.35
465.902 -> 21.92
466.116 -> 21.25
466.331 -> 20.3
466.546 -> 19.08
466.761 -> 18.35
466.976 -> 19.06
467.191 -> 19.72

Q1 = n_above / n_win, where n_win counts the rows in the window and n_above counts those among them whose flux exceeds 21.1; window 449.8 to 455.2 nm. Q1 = 0.15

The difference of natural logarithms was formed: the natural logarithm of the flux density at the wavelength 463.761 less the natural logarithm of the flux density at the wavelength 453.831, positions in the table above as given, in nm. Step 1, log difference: 0.02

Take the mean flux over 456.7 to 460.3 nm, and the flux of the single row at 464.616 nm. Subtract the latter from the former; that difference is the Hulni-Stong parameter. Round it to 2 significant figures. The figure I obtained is 1.2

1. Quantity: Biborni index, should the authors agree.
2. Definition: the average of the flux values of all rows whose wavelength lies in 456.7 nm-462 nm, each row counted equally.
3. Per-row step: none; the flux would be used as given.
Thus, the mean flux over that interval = 20.7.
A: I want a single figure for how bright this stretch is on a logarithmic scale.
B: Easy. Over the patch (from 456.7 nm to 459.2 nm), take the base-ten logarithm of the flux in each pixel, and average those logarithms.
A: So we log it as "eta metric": 1.31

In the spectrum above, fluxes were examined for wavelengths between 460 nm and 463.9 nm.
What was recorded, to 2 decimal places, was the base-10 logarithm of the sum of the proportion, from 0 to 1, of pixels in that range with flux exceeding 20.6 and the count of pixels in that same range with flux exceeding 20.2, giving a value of 1.25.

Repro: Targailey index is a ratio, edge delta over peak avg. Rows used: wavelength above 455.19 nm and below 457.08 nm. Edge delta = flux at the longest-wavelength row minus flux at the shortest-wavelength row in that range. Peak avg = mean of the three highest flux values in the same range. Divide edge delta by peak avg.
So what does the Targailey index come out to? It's 0.045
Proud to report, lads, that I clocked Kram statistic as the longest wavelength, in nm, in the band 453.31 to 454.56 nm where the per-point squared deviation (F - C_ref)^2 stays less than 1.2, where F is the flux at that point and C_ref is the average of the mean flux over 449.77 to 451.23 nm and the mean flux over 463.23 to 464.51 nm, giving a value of 454.459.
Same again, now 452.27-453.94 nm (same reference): 453.831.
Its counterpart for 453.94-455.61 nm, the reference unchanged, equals 455.506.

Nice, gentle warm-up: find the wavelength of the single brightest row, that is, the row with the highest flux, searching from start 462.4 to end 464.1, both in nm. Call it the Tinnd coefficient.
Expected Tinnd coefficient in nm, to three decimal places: 462.908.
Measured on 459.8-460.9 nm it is 460.781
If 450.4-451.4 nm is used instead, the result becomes 450.500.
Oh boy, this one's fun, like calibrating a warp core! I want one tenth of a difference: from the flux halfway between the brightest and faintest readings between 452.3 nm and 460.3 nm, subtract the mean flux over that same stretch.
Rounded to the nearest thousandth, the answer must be -0.041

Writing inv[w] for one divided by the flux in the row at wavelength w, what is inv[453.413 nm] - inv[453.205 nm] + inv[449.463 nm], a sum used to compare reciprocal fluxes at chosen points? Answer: 0.0497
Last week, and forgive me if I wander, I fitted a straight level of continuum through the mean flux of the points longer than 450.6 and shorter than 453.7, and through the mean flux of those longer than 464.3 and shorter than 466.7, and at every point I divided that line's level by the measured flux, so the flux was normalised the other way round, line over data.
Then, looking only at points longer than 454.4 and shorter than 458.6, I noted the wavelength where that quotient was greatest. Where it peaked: 458.241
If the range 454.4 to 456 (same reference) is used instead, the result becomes 455.297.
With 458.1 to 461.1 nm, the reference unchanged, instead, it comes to 458.241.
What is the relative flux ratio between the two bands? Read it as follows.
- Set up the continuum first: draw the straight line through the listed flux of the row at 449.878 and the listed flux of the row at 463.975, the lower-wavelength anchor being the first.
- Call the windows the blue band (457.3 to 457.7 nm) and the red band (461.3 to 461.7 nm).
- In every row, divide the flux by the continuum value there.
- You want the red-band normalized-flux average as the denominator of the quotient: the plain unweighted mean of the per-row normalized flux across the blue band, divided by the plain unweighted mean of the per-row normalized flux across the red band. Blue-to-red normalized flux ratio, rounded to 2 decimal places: 0.98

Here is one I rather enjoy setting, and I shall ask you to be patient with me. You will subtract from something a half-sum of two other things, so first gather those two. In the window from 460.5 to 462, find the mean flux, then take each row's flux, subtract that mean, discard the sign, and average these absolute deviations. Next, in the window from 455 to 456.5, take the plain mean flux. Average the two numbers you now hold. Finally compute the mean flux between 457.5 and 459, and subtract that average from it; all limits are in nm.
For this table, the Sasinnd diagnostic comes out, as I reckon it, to 9.9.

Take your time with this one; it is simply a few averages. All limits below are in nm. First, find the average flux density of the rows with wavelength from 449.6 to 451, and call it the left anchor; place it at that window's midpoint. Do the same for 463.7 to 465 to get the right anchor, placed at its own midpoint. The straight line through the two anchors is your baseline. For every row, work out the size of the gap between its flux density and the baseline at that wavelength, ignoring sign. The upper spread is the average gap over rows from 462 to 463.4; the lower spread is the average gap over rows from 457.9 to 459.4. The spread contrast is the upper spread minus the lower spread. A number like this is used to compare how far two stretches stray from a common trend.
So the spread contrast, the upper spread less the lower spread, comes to 1.3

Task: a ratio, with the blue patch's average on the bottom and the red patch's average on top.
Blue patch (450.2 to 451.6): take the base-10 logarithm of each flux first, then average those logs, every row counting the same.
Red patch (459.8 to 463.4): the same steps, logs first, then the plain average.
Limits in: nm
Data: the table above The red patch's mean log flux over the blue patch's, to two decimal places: 1.00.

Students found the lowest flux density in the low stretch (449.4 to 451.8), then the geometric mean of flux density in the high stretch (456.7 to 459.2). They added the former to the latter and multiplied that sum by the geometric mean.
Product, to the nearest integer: 807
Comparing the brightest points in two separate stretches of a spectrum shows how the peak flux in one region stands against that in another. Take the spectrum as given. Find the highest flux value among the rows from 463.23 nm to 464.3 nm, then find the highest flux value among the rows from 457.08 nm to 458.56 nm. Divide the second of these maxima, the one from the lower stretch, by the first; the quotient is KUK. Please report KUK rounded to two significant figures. 0.98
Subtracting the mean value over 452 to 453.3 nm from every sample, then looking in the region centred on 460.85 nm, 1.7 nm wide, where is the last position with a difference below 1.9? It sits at 460.357 nm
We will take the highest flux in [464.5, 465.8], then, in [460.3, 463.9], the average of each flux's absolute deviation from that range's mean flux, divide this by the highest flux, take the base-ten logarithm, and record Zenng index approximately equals -1.70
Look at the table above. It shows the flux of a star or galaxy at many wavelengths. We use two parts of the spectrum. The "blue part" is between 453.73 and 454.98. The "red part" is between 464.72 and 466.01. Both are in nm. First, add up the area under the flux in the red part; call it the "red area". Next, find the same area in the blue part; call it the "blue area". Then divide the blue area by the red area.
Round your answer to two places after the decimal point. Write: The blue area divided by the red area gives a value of 0.94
